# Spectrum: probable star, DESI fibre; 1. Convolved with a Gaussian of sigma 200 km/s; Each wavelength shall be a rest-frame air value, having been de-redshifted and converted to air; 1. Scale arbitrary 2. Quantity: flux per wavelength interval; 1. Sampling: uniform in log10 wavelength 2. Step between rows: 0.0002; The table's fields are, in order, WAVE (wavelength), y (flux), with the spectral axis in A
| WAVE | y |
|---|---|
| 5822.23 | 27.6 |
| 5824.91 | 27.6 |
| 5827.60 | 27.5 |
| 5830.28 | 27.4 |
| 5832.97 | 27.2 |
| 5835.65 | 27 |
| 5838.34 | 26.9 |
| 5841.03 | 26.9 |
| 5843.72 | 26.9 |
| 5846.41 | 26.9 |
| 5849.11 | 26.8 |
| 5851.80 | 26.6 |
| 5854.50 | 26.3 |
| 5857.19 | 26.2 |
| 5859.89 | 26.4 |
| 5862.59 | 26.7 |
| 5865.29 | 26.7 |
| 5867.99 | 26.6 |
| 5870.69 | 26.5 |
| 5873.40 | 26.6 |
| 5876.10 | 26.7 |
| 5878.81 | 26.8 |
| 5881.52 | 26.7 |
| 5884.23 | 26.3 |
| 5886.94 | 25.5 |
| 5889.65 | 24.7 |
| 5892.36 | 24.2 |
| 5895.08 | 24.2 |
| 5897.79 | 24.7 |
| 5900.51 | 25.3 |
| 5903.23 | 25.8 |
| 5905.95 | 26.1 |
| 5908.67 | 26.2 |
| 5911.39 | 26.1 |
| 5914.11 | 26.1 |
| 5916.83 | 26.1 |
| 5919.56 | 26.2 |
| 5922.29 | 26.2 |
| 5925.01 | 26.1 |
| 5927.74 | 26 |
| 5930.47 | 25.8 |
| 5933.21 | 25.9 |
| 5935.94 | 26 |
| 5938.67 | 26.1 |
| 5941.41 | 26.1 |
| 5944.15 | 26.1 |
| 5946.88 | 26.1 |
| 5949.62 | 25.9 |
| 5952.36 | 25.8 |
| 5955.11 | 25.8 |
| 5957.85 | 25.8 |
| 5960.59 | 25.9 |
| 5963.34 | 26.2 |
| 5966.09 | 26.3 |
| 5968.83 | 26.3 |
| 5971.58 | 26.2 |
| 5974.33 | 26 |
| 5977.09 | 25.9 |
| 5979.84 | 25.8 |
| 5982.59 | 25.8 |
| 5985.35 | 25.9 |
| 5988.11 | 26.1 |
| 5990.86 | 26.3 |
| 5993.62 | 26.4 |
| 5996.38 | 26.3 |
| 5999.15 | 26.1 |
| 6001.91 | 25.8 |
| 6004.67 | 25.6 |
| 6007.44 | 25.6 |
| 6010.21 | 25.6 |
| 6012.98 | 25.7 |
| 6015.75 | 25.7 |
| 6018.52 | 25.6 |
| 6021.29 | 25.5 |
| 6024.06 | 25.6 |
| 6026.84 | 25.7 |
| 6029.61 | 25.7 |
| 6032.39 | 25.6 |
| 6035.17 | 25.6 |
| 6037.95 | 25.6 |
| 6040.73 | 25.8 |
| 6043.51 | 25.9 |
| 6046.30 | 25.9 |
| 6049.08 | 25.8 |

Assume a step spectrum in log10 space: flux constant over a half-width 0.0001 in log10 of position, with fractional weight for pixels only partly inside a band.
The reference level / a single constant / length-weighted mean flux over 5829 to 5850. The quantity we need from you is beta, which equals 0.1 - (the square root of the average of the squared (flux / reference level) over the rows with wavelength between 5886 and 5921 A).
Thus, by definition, -0.844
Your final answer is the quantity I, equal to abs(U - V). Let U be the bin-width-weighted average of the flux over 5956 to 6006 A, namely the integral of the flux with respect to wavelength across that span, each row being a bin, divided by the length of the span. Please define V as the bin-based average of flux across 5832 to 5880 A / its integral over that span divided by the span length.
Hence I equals 0.66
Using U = 26.0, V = 26.7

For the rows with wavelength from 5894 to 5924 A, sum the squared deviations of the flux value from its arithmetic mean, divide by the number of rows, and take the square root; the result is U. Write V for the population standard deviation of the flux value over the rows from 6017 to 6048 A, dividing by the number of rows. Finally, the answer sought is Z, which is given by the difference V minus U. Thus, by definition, -0.5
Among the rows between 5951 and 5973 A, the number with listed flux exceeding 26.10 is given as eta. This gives 4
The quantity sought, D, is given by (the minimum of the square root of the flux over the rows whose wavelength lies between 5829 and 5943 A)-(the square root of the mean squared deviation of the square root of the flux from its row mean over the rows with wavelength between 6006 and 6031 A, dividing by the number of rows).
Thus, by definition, 4.91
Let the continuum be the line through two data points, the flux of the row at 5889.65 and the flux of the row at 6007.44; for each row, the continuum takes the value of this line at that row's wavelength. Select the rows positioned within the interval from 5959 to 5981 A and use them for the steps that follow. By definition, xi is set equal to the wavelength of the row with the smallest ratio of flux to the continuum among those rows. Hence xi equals 5979.84 A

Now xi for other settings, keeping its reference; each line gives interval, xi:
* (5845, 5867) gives 5857.19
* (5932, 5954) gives 5952.36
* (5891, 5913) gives 5895.08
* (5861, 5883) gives 5870.69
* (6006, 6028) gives 6021.29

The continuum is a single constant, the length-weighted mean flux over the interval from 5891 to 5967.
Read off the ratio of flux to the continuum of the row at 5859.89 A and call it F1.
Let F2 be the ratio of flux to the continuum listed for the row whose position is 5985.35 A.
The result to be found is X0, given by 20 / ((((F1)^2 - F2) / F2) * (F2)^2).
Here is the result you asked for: 472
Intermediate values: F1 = 1.02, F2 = 1.00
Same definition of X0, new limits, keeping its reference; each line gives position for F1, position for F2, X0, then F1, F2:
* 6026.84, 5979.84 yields -2338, 1.00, 1.00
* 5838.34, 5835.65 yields 483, 1.04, 1.05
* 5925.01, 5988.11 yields 1816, 1.01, 1.01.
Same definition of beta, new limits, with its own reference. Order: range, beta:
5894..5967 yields -0.859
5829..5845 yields -0.902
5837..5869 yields -0.888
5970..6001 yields -0.866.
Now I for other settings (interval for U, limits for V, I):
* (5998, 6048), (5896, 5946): 0.23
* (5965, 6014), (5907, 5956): 0.05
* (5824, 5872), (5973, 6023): 0.96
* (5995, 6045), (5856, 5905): 0.20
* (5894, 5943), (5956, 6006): 0.20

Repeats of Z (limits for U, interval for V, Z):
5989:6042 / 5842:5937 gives 0.4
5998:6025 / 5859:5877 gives -0.1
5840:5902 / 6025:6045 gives -0.8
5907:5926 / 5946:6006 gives 0.2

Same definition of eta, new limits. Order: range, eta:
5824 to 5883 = 22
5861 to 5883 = 8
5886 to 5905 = 0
